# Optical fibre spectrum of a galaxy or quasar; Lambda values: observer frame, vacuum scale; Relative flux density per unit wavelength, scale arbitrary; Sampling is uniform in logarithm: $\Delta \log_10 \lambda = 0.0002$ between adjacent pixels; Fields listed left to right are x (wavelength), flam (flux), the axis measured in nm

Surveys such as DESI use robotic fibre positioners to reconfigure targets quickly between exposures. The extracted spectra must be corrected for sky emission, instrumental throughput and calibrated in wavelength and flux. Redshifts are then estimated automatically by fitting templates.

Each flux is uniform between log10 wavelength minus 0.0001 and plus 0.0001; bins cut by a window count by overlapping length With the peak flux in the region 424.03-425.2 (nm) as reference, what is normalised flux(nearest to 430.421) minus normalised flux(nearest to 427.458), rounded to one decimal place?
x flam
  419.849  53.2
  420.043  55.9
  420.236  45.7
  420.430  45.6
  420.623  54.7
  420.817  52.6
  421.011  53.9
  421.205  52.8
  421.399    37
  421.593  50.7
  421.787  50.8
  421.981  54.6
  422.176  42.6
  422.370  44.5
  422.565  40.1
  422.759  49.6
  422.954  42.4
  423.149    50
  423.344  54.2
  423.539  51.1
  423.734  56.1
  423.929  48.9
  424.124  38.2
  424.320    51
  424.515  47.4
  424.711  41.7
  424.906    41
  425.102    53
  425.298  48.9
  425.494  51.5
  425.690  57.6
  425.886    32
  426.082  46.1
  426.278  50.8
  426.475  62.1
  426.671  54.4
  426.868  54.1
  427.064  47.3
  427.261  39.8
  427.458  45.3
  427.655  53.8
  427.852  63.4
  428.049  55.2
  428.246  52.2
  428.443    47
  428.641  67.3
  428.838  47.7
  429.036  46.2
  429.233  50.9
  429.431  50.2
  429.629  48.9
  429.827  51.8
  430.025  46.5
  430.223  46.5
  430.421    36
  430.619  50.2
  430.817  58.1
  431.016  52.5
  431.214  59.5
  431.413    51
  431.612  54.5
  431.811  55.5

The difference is -0.2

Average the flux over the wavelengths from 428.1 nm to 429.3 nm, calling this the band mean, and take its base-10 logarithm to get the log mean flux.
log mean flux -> 1.72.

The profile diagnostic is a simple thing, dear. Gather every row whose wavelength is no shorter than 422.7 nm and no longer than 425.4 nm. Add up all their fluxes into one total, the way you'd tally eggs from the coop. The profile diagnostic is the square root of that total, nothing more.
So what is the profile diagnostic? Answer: 26.0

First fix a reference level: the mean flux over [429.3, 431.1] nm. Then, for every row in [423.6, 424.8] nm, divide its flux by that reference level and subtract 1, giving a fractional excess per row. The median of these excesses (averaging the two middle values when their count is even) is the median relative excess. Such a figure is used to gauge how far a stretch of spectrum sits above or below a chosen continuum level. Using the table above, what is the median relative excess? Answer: -0.02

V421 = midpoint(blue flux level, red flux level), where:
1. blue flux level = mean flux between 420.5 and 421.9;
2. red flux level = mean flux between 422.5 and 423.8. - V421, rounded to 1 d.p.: 49.7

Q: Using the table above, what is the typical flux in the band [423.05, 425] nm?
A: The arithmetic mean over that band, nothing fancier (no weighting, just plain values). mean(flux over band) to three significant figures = 48.0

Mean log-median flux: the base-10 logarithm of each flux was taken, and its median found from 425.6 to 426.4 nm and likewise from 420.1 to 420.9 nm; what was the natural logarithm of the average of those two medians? 0.523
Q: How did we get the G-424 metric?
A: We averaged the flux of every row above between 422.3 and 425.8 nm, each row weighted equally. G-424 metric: 48.2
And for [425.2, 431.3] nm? 50.8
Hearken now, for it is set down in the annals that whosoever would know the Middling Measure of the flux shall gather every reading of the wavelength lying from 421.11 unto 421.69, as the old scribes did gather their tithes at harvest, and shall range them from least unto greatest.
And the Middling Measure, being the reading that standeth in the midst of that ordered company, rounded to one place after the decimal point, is 50.7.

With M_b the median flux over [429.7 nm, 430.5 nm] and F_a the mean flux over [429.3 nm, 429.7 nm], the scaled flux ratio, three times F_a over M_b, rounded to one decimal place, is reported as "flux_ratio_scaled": 3.2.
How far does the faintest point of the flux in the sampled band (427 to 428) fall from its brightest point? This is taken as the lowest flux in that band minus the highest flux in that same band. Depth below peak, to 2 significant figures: -24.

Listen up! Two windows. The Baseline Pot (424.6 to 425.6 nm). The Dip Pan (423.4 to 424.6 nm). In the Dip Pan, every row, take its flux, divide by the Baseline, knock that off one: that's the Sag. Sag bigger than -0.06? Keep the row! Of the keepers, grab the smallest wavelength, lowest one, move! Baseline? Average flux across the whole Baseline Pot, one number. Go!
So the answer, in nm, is 423.929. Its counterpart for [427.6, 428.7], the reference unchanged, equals 428.443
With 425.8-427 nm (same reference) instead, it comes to 425.886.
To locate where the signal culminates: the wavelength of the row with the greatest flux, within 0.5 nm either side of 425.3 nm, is 425.690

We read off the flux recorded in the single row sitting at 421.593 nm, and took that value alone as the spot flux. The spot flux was 50.7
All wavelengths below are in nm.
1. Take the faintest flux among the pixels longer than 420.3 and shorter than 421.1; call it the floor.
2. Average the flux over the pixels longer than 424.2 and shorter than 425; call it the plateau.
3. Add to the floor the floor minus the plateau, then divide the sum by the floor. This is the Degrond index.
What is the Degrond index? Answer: 1.01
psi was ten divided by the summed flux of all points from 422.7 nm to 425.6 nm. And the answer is 0.0138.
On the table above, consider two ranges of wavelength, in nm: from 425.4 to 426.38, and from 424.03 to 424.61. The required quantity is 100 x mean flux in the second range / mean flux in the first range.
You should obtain 95.7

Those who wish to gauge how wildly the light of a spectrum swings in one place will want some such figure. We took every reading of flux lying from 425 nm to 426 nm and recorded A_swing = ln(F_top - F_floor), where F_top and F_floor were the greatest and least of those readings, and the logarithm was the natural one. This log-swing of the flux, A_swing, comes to 3.24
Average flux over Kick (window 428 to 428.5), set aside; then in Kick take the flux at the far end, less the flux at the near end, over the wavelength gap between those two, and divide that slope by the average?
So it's -0.4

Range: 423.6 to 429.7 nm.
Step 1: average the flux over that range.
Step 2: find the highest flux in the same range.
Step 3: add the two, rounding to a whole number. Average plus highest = 117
